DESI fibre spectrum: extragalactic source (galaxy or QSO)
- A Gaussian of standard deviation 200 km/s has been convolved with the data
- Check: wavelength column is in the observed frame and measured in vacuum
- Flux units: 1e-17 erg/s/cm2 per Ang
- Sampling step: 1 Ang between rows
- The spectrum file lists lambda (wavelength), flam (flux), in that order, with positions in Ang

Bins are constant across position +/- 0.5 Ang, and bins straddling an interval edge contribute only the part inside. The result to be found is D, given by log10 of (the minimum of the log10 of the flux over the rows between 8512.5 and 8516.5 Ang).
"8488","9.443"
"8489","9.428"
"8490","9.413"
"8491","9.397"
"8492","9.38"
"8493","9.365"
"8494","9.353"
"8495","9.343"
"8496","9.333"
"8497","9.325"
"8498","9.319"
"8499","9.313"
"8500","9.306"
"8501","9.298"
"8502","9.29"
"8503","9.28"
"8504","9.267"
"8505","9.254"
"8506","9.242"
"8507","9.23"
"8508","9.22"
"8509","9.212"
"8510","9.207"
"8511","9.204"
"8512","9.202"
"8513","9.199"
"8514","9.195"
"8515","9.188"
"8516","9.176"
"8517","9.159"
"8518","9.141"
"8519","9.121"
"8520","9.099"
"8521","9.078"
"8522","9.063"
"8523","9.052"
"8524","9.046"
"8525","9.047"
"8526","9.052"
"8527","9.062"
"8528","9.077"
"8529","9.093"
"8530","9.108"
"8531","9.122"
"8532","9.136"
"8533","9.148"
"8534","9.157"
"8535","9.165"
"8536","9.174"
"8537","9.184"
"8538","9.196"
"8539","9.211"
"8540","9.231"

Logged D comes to -0.0165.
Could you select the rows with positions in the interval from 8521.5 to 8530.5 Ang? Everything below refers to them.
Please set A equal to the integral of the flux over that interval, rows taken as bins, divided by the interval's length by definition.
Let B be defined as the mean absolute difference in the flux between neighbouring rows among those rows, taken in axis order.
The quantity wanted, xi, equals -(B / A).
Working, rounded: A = 9.07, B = 0.0099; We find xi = -0.0011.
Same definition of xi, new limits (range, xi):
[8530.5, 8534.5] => -0.0013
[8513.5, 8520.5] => -0.0017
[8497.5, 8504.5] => -0.0009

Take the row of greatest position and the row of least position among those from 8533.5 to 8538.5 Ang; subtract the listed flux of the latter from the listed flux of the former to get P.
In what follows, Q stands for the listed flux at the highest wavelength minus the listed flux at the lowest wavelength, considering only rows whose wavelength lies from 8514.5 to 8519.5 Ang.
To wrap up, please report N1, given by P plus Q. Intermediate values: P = 0.039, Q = -0.067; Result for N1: -0.03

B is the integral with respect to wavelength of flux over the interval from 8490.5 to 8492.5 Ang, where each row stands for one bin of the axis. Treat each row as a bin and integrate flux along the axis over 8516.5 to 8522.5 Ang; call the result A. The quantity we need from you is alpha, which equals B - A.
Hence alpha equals -36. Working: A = 55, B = 19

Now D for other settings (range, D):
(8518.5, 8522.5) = -0.0190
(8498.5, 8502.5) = -0.0141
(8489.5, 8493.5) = -0.0126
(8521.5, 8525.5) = -0.0193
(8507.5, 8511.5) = -0.0159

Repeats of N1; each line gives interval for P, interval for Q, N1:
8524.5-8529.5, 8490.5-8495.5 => -0.01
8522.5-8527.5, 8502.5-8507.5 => -0.04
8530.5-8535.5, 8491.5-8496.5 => 0.00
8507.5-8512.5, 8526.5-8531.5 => 0.04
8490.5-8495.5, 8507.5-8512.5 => -0.07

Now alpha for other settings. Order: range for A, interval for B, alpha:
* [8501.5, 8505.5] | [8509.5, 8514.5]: 9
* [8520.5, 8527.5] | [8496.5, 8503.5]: 2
